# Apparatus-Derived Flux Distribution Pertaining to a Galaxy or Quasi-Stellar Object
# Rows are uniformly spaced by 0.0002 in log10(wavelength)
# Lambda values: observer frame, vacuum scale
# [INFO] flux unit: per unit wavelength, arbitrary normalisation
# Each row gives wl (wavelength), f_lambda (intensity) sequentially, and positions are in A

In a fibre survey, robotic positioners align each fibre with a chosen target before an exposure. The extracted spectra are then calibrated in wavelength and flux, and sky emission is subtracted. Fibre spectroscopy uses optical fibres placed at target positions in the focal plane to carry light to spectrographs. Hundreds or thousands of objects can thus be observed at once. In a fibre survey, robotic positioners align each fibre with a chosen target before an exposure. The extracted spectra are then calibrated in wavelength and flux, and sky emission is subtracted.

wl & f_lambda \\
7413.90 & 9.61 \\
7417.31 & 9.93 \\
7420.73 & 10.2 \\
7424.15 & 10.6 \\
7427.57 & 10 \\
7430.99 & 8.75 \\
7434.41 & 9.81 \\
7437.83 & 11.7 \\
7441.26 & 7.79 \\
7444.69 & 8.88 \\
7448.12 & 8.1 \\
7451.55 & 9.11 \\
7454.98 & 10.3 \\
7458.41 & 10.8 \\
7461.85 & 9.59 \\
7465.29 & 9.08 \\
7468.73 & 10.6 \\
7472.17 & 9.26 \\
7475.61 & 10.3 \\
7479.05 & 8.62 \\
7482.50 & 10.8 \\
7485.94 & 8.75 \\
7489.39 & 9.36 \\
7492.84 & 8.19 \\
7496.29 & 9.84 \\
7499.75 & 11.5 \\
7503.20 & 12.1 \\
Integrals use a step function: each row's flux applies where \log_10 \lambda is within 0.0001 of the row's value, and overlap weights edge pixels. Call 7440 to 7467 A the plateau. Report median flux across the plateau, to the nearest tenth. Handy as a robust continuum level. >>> 9.1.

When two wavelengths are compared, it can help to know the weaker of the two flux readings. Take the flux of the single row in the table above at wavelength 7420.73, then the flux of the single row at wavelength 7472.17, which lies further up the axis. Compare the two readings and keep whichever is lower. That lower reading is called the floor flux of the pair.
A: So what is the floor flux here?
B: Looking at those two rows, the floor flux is 9.3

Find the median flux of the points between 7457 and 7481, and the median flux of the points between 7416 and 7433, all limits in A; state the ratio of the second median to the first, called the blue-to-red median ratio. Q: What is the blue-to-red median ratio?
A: 1.04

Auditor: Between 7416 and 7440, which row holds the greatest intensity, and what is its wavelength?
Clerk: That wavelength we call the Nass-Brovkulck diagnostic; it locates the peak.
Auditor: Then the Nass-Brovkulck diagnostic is 7437.83 A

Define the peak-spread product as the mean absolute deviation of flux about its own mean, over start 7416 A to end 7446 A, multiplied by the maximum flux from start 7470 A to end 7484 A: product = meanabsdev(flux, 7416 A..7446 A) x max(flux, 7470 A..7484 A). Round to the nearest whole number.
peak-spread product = 9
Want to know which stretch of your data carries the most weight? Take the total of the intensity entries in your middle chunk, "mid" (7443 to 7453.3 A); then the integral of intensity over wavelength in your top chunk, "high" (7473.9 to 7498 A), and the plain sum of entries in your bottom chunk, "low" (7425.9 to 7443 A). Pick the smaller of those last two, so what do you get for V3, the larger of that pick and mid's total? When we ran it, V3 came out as 48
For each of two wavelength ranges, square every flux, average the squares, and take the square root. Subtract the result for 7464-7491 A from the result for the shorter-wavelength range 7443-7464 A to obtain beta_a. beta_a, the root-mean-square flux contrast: -0.1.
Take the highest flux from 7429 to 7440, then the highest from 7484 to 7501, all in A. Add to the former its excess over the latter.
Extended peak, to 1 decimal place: 11.9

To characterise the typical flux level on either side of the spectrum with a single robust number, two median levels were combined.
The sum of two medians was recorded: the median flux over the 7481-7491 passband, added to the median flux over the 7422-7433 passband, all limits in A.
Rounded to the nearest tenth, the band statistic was 19.4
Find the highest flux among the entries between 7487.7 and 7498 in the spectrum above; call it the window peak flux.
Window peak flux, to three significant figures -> 9.84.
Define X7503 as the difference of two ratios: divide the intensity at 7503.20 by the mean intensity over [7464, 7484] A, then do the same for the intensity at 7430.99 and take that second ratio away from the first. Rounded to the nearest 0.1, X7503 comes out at 0.3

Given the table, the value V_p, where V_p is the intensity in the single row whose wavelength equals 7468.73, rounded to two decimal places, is 10.60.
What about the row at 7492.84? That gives 8.19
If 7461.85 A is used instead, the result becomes 9.59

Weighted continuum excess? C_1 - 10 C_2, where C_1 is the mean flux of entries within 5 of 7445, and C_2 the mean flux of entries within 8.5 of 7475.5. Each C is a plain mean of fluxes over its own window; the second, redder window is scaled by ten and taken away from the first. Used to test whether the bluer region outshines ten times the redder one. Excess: -91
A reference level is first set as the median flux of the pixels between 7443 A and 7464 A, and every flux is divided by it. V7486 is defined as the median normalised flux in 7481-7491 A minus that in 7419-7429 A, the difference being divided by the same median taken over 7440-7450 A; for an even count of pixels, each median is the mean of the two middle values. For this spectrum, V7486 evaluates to -0.10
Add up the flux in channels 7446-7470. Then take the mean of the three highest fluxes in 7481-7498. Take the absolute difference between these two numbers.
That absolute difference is 58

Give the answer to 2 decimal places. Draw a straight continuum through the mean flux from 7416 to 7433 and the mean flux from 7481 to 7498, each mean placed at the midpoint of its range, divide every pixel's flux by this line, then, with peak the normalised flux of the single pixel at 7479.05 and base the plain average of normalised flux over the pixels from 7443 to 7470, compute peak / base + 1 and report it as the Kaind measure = 1.92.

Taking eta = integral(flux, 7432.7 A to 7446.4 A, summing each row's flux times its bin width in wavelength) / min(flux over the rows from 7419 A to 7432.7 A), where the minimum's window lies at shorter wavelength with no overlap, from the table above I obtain 14.9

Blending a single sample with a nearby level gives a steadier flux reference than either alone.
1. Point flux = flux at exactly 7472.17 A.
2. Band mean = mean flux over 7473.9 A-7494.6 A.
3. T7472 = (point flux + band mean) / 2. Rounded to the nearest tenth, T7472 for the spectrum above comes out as 9.3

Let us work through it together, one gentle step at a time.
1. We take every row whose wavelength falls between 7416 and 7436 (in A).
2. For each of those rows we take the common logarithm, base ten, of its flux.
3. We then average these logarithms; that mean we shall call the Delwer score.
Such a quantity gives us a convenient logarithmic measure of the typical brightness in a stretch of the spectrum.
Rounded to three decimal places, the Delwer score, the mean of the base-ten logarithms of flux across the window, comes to 0.994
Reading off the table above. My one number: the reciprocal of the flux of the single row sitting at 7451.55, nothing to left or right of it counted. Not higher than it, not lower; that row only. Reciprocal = 0.110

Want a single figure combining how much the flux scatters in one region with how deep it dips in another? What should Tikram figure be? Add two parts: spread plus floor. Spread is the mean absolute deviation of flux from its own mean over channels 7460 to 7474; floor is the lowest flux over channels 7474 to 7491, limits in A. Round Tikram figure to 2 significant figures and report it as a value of 9.1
